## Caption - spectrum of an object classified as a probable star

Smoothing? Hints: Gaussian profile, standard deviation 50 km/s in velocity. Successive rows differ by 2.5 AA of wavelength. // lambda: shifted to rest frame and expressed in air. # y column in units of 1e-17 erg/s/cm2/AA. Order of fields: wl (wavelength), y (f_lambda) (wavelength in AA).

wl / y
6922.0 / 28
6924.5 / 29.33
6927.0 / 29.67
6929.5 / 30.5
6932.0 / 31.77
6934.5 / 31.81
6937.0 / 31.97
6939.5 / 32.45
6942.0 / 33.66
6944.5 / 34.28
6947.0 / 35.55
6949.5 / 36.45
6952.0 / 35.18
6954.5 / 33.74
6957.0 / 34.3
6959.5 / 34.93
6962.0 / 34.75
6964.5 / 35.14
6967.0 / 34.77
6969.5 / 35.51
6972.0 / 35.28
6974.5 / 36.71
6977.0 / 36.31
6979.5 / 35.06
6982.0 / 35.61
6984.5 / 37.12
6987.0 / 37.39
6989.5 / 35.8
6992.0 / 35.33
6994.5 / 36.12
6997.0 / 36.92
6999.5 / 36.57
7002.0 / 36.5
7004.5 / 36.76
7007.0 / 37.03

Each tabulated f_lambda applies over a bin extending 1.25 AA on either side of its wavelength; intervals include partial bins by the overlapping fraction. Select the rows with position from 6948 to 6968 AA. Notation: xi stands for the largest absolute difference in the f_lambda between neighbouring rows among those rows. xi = 1.4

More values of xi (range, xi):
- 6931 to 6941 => 0.5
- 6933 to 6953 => 1.3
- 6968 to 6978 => 1.4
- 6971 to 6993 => 1.6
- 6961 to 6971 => 0.7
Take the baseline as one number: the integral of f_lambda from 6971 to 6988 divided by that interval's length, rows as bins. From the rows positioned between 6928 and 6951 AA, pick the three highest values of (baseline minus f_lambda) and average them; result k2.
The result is 4.8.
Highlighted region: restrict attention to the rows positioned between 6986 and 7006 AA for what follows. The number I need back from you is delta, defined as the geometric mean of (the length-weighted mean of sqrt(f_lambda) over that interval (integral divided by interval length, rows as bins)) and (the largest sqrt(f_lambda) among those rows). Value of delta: 6.07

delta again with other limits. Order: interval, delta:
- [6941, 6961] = 5.97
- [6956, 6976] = 6.00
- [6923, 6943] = 5.70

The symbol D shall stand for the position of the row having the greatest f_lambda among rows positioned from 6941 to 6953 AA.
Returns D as 6949.5 AA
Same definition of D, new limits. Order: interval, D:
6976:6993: 6987.0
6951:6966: 6952.0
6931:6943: 6942.0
